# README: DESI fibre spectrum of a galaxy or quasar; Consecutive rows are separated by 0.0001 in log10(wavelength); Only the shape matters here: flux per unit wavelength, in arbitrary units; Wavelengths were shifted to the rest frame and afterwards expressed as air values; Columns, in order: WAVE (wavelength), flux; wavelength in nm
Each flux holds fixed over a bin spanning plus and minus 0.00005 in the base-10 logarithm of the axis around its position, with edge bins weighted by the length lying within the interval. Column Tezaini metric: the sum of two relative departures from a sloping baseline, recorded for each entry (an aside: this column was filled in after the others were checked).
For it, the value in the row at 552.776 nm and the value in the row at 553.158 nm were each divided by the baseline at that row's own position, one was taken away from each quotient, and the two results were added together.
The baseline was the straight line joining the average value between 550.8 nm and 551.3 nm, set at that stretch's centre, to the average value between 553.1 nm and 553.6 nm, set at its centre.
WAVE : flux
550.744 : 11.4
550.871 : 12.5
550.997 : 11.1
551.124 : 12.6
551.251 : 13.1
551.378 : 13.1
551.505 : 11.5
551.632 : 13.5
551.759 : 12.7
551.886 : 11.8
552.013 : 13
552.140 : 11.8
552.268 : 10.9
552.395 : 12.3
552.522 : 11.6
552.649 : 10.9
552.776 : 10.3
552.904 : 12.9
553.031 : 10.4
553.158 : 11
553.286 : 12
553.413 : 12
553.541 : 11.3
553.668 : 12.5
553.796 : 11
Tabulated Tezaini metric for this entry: -0.18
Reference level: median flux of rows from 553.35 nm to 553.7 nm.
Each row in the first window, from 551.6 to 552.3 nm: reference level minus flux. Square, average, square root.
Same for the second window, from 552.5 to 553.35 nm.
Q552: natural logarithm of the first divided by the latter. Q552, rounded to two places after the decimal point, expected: -0.19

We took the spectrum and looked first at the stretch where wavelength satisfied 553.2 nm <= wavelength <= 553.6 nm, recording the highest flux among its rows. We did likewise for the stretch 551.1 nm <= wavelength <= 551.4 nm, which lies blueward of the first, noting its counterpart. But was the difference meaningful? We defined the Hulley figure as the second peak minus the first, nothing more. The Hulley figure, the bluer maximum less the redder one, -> 1.10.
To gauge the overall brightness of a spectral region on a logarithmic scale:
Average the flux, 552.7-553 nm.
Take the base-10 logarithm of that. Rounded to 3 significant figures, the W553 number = 1.06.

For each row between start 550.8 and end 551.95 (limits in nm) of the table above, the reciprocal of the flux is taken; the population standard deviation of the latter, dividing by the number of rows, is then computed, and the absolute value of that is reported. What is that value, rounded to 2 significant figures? 0.0051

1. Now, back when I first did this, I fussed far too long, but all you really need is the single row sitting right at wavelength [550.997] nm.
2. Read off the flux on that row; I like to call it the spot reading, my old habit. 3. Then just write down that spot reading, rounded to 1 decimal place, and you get 11.1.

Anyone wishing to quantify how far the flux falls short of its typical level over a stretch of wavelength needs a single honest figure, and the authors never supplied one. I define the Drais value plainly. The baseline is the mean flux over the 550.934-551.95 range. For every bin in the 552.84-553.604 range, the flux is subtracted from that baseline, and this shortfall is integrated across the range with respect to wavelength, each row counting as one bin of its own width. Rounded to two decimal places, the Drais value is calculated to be 0.63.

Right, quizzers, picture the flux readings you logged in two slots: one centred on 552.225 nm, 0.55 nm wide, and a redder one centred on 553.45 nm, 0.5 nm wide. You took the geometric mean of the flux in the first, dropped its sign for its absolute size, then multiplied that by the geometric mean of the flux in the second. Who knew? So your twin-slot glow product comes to 143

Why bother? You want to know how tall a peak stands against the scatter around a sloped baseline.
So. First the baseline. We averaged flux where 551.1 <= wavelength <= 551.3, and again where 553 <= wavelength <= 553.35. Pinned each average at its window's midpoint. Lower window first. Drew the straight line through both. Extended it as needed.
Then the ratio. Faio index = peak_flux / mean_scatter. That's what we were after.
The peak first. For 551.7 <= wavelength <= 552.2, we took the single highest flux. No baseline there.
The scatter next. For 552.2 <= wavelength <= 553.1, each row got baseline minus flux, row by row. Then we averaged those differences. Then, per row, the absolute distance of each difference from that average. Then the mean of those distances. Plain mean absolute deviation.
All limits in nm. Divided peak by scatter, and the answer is 16.8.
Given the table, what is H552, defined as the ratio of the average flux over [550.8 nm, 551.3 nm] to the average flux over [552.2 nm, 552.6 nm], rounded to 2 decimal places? 1.06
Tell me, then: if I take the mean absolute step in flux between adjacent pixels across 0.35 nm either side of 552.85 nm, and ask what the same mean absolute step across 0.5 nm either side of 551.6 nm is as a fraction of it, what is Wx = 0.71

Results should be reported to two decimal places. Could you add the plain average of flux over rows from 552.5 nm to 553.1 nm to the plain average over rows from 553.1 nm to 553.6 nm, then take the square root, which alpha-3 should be 4.77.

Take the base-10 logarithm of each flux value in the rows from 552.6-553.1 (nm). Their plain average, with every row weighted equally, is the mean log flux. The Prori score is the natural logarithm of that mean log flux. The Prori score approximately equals 0.044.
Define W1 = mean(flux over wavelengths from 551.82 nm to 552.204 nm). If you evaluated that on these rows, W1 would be 12.2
